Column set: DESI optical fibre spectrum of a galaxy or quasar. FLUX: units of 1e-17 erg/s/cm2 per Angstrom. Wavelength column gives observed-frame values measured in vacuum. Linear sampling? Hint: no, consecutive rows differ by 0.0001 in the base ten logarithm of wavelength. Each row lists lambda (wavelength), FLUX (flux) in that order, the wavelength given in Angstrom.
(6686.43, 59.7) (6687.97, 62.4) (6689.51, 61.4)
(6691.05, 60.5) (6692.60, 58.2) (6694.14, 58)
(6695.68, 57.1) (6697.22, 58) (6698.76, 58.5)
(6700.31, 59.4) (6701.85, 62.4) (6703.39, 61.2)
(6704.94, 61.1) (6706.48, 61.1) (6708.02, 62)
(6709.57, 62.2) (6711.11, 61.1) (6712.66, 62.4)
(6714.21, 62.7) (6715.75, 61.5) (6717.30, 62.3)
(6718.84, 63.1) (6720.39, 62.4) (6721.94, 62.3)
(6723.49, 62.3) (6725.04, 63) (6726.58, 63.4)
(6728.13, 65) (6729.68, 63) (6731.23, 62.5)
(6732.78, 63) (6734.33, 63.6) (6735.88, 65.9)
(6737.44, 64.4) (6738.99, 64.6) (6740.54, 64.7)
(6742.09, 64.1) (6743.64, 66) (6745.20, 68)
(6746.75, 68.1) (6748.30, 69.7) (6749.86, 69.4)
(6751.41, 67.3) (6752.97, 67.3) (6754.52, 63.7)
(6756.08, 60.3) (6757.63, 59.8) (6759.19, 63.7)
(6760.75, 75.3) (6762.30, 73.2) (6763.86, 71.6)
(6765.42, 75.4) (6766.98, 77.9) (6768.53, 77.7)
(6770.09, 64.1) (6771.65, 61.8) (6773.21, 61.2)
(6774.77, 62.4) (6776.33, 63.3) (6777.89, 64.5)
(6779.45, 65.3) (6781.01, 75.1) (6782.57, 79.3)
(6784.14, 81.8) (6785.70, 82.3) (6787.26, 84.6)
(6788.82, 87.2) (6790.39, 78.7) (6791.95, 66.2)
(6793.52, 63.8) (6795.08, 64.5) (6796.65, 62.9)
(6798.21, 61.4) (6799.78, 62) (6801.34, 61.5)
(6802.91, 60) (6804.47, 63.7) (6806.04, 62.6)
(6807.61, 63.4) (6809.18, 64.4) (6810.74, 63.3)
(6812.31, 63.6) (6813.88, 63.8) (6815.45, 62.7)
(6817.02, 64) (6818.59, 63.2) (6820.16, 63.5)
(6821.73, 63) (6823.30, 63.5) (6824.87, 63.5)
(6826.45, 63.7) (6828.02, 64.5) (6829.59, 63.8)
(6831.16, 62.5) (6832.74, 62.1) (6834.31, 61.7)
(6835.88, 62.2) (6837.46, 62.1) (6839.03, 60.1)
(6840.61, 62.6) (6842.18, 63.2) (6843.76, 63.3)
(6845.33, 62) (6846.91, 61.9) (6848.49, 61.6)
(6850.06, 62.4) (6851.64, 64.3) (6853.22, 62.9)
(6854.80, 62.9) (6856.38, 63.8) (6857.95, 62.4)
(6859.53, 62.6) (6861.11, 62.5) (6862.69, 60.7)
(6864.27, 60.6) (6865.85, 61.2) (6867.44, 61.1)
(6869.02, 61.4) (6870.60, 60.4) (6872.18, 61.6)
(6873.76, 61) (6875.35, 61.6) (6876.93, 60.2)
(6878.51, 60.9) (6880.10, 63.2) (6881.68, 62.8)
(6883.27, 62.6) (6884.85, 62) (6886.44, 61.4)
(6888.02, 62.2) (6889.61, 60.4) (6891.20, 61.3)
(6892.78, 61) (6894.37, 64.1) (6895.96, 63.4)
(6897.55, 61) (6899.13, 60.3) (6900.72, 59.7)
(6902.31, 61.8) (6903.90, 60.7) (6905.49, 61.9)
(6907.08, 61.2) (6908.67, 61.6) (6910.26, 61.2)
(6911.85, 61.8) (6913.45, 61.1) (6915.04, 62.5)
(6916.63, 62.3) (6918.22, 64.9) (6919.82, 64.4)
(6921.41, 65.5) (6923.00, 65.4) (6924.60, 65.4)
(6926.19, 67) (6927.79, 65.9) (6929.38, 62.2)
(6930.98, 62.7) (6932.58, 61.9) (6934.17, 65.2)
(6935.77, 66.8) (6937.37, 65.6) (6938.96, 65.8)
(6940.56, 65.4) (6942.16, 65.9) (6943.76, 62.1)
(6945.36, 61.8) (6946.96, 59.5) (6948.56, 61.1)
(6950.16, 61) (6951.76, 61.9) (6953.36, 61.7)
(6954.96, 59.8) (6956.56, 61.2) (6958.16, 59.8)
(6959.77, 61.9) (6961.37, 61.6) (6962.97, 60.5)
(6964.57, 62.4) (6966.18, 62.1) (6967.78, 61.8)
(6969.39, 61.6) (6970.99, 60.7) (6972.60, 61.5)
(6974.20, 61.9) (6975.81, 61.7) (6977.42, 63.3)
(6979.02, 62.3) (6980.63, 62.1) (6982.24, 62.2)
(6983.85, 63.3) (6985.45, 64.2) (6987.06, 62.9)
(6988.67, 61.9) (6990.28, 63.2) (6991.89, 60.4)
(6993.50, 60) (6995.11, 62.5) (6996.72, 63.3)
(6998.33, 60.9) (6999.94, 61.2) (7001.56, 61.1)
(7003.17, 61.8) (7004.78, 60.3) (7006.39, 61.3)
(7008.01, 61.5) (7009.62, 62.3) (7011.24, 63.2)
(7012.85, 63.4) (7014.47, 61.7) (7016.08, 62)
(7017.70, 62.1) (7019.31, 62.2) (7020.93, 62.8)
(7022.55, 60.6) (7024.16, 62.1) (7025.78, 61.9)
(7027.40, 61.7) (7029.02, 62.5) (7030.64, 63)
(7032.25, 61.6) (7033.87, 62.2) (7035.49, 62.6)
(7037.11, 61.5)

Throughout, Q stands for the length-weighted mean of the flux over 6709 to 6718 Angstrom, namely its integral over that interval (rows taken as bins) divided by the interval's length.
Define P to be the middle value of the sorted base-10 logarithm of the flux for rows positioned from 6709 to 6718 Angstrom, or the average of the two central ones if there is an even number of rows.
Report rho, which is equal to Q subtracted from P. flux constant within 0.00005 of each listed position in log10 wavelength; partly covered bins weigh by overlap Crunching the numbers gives -60.2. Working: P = 1.79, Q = 62.0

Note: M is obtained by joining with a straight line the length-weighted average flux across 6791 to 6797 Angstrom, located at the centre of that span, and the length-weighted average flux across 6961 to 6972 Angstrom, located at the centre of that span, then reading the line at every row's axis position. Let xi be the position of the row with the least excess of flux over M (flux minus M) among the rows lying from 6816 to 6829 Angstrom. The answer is 6821.73 Angstrom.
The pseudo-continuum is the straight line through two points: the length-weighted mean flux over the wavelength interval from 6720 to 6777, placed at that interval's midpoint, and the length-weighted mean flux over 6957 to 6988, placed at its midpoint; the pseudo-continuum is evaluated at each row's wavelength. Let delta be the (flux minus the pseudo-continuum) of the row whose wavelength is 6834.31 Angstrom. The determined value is -2.8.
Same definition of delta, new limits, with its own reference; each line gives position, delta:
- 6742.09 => -2.0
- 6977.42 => 1.4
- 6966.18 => 0.0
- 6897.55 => -2.3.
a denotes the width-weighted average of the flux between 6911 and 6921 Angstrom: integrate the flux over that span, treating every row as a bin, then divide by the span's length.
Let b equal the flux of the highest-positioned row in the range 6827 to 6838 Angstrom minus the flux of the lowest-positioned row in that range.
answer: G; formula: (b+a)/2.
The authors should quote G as 30.3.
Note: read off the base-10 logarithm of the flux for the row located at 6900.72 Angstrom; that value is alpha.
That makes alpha 1.78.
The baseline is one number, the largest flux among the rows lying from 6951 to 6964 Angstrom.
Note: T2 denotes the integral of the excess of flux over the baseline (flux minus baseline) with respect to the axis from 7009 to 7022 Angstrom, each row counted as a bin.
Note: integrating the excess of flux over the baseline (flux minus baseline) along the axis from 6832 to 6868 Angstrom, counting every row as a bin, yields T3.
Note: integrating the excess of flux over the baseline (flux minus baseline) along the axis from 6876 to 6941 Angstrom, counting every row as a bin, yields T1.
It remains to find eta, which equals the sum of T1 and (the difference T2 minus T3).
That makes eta 57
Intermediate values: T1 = 61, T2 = 7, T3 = 10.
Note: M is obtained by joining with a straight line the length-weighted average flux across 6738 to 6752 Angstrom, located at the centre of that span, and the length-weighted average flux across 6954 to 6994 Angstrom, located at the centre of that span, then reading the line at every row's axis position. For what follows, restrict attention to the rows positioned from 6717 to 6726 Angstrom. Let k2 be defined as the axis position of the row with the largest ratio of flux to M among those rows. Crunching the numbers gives 6725.04 Angstrom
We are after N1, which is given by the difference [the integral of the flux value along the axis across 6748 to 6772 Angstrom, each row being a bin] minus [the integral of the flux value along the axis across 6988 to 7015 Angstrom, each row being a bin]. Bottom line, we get -18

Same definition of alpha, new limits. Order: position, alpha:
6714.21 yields 1.80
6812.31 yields 1.80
